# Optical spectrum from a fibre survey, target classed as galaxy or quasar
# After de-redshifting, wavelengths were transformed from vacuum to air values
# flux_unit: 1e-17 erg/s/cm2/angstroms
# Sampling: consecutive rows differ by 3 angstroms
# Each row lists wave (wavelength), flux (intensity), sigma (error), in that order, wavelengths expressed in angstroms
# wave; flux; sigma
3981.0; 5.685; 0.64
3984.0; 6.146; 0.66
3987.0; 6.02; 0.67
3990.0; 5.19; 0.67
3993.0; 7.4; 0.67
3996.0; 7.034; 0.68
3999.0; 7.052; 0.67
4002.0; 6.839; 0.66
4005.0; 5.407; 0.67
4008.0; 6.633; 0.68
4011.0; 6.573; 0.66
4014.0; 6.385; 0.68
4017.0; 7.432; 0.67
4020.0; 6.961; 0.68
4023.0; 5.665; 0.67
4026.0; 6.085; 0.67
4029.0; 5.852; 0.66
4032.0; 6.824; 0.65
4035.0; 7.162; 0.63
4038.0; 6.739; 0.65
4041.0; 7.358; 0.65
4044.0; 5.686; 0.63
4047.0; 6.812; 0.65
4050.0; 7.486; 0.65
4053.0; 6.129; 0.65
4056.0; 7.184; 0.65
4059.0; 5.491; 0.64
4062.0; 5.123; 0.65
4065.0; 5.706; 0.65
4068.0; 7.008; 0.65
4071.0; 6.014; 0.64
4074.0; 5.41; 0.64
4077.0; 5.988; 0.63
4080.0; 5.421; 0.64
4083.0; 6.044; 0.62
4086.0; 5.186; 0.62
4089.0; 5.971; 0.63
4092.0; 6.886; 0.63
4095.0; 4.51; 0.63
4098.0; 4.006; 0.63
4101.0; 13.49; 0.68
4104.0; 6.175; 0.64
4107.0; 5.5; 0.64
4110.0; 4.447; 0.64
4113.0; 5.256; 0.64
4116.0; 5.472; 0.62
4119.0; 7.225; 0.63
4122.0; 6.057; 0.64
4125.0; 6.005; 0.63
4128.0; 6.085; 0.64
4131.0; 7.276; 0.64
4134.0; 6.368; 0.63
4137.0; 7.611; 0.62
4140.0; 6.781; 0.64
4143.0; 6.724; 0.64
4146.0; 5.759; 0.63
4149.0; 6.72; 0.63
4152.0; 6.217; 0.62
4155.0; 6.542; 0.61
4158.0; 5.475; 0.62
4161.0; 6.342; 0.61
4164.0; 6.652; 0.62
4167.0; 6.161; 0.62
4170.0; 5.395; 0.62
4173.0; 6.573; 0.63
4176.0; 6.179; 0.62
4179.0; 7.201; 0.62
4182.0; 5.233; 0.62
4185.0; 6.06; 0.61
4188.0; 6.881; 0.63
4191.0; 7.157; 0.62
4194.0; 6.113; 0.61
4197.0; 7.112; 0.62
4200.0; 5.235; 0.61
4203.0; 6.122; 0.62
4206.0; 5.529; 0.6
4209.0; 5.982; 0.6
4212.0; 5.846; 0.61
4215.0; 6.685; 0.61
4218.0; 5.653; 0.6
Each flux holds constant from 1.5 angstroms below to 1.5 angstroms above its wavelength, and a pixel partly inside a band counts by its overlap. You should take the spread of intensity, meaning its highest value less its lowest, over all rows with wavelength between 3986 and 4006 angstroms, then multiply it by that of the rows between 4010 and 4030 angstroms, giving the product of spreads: 3.9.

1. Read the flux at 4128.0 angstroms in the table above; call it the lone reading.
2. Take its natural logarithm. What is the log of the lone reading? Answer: 1.81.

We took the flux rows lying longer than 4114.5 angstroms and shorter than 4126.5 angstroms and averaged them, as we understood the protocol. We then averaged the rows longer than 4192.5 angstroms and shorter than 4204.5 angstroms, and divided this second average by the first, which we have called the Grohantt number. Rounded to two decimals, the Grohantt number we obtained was 0.99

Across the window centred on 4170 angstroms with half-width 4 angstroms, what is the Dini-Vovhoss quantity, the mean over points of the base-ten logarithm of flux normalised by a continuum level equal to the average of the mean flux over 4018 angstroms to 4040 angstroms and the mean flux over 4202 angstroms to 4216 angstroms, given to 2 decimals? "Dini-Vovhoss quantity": -0.02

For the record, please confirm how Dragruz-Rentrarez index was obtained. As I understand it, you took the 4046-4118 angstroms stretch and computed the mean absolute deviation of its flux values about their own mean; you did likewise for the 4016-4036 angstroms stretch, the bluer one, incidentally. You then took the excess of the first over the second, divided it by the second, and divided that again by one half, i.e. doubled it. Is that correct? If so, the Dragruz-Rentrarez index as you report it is 1.4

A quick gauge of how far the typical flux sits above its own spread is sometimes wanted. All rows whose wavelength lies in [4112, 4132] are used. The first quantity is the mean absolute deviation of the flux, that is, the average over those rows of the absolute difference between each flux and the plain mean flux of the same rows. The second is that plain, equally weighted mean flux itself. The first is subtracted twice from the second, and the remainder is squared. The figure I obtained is 24.9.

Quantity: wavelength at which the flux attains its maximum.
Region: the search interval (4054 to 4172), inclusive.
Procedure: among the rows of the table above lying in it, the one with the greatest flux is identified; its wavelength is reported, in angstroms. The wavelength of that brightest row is 4101.0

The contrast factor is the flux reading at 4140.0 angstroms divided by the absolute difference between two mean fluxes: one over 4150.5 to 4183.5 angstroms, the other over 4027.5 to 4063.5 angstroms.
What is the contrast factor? 22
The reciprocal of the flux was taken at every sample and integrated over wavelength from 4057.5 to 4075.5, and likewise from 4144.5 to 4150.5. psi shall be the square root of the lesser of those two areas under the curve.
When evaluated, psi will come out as 0.98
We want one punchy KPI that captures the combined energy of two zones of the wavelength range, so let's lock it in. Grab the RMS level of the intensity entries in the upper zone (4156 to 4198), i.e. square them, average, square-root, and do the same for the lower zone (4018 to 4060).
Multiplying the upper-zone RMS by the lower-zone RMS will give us 41.7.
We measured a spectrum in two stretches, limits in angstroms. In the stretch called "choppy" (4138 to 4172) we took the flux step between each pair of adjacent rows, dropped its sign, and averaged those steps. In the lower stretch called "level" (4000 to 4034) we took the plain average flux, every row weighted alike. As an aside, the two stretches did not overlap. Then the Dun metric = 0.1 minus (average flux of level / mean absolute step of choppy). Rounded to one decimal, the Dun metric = -10.1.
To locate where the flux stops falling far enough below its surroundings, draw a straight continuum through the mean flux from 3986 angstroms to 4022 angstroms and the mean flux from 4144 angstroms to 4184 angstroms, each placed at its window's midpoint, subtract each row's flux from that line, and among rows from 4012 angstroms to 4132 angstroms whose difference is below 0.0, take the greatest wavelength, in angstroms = 4131.0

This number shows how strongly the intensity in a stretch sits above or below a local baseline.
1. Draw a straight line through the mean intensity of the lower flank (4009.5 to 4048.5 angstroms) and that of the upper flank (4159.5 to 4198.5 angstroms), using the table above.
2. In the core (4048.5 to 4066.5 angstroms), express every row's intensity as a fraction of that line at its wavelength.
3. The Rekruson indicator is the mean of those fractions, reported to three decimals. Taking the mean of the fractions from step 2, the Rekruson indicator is 0.945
